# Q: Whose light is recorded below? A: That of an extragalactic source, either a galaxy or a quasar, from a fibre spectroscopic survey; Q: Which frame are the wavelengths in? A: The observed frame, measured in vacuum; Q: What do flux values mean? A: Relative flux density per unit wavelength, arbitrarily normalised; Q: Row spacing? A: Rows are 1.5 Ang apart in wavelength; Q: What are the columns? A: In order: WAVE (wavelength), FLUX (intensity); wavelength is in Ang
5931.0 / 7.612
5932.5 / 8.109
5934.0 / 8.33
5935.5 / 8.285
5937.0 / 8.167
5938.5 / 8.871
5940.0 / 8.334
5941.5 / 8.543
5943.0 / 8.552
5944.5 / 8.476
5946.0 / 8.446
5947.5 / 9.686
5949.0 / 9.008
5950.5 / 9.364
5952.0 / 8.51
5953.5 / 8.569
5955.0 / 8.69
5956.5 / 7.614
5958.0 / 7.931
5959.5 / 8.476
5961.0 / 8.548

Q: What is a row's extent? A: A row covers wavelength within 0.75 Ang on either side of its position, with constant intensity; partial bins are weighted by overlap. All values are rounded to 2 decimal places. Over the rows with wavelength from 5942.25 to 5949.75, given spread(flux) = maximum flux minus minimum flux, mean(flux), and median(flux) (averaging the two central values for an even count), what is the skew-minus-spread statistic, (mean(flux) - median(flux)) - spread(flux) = -0.96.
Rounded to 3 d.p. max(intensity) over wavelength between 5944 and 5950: 9.686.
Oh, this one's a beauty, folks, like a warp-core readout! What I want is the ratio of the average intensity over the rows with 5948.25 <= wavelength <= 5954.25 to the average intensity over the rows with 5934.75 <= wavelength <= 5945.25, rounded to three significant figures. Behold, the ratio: 1.05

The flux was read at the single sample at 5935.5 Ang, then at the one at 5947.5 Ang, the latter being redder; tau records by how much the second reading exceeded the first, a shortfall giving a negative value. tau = 1.4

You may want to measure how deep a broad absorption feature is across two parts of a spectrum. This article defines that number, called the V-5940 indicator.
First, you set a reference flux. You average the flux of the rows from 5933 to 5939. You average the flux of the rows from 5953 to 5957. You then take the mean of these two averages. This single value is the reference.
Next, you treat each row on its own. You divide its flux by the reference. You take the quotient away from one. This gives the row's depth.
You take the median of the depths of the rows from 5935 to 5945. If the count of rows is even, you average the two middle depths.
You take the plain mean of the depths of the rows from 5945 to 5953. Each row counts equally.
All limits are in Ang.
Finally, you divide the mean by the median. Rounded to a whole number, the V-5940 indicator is 5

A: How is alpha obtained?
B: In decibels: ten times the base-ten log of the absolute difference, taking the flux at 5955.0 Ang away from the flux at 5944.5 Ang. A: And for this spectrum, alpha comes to -7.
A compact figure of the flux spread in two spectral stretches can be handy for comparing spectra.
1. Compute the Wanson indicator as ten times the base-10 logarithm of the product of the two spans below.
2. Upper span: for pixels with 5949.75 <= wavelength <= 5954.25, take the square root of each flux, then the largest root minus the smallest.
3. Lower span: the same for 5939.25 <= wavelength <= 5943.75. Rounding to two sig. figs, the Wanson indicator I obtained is -23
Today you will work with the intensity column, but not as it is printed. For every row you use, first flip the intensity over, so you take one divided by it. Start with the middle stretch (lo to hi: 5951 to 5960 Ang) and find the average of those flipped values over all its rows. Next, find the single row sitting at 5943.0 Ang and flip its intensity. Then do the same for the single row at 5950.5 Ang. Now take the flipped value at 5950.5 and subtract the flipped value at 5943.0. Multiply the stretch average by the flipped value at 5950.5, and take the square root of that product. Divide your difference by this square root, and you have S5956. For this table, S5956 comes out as -0.09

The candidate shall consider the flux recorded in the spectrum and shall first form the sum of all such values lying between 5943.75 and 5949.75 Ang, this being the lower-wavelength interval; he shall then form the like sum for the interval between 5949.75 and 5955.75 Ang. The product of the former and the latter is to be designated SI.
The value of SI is 1251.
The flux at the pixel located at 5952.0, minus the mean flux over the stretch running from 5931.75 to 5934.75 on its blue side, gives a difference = 0.3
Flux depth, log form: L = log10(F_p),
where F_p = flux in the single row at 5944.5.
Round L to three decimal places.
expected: 0.928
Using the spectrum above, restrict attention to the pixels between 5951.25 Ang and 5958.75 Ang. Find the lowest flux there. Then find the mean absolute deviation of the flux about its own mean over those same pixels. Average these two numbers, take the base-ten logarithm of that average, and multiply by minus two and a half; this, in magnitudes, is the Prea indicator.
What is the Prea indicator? -1.51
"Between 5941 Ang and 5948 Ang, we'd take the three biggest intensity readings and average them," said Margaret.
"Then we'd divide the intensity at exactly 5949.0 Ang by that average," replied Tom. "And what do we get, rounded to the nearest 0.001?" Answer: 1.009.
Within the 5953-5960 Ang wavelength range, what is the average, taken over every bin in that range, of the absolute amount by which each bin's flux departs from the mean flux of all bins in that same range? 0.39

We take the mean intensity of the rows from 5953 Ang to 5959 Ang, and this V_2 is 8.20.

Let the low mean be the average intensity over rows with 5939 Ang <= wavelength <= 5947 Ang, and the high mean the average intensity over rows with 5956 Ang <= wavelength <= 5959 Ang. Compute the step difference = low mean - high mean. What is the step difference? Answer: 0.7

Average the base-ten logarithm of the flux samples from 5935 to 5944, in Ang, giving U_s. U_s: 0.927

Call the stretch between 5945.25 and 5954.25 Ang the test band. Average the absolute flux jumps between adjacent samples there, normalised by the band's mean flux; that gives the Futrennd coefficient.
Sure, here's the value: 0.071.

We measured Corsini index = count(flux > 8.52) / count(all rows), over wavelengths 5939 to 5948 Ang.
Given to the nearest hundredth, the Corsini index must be 0.50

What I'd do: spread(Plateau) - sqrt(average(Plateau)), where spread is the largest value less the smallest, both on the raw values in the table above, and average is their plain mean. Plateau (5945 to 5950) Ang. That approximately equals -1.77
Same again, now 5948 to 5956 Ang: -2.12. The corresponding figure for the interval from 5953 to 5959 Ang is -1.79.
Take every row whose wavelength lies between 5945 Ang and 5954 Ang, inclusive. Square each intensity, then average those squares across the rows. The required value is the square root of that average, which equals 8.94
